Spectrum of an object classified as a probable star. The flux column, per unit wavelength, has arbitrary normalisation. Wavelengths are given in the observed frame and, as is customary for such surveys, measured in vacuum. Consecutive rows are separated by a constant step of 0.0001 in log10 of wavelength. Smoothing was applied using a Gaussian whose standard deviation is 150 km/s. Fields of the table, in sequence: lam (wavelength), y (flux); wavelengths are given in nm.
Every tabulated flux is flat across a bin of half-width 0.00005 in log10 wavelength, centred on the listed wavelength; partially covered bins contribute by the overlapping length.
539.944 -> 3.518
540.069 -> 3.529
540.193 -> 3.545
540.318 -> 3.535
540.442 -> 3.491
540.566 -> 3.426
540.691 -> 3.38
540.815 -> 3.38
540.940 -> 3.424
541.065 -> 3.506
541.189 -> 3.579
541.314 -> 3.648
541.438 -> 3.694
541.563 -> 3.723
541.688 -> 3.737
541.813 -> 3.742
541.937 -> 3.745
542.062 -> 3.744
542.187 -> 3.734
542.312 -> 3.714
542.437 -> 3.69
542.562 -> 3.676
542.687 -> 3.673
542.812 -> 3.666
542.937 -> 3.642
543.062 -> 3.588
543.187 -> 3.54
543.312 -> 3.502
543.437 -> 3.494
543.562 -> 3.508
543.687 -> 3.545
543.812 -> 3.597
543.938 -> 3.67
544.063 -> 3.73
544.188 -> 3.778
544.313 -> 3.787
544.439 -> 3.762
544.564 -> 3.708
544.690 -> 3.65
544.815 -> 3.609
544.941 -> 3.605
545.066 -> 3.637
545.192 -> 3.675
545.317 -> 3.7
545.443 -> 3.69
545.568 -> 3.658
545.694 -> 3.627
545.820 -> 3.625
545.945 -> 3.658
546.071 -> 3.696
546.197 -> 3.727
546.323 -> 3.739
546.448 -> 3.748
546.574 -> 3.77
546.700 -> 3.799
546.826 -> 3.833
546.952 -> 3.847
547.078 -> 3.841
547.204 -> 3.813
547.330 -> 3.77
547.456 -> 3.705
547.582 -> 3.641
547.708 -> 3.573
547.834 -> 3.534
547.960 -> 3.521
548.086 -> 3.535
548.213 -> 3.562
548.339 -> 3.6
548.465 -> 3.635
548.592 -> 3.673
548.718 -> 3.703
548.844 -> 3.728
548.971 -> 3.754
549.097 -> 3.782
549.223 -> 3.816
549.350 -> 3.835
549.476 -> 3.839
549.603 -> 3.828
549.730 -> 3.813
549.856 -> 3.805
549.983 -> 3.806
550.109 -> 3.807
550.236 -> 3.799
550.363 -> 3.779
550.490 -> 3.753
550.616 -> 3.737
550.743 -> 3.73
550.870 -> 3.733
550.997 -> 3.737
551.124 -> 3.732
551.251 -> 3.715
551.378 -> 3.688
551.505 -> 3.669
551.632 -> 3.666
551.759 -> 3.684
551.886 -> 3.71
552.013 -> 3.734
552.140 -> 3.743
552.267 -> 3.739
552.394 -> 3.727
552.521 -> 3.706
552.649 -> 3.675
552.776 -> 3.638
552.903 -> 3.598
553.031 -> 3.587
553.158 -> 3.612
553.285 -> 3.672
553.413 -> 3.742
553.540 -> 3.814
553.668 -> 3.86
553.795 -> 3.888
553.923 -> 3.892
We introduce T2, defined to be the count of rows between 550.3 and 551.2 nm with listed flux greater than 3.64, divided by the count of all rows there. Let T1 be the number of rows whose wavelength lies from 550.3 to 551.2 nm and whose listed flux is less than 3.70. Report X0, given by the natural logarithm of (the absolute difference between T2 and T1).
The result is 0.0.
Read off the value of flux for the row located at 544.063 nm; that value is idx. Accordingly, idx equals 3.73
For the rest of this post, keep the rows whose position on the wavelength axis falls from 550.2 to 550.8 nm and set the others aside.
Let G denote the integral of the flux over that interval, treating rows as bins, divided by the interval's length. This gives 3.76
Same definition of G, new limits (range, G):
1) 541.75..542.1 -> 3.75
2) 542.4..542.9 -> 3.67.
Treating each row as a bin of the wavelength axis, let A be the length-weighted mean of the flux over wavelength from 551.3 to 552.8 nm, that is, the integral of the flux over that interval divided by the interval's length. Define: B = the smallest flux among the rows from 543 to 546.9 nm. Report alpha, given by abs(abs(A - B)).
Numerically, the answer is 0.21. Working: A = 3.70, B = 3.494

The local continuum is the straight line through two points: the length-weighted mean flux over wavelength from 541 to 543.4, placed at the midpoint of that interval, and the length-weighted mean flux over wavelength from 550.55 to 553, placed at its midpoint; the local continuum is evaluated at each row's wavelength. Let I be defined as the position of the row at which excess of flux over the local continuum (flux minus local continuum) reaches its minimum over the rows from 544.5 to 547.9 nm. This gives 547.834 nm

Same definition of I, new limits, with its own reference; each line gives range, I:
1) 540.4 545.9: 540.815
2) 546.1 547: 546.197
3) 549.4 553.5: 553.031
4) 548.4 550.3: 548.465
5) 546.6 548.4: 547.960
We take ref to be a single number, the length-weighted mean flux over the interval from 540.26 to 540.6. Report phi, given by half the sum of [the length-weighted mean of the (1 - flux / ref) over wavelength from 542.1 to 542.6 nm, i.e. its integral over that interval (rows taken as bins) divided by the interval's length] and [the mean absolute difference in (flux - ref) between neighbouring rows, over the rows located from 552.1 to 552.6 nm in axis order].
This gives -0.024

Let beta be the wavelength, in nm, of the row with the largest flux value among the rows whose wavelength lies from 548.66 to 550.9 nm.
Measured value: 549.476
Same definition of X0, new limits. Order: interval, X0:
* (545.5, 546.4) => 1.5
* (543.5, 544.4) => 1.2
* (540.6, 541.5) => 1.9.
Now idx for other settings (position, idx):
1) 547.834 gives 3.534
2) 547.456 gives 3.705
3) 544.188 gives 3.778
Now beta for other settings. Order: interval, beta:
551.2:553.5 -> 552.140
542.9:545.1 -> 544.313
